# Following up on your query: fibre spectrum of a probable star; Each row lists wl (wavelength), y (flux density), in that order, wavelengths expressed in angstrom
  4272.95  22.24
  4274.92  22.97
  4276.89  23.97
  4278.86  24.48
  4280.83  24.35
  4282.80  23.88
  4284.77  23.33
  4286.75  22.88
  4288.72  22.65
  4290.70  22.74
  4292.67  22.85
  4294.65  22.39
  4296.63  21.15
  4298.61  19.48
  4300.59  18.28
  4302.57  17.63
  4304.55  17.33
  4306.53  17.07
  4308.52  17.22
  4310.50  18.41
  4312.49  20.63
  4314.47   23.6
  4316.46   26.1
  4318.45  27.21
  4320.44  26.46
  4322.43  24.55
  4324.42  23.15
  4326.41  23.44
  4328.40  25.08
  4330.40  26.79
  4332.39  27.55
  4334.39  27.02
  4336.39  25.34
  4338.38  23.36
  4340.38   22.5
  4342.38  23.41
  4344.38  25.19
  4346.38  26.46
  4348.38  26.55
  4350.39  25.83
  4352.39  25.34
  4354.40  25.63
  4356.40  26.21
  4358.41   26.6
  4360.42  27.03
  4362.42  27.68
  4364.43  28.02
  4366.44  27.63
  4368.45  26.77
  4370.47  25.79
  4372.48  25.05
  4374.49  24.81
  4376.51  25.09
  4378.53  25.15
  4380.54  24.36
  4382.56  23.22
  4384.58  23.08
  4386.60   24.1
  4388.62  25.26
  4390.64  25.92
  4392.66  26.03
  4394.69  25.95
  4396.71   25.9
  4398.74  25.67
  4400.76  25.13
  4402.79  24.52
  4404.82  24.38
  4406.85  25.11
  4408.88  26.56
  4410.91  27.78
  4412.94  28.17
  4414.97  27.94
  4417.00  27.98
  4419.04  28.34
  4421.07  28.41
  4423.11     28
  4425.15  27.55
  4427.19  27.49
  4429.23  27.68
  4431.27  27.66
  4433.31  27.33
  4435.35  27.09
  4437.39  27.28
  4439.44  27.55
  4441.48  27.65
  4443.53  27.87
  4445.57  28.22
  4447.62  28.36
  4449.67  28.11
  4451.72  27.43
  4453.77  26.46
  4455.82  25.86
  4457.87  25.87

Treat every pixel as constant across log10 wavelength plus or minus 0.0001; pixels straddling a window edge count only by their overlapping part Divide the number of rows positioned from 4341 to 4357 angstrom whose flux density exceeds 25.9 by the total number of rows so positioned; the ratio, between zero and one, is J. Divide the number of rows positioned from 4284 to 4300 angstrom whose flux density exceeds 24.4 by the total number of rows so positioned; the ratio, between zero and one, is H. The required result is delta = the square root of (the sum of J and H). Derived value 0.61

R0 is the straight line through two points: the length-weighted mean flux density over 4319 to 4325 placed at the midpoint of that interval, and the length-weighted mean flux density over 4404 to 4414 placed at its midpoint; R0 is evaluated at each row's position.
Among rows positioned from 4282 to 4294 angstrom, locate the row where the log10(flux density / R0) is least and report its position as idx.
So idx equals 4288.72 angstrom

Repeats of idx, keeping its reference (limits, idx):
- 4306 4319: 4306.53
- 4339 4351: 4340.38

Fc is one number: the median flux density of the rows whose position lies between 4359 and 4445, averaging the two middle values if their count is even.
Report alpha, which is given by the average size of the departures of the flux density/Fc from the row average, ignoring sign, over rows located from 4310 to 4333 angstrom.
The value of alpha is 0.080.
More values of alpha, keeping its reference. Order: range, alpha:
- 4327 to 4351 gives 0.047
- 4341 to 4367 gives 0.035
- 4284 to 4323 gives 0.101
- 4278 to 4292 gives 0.024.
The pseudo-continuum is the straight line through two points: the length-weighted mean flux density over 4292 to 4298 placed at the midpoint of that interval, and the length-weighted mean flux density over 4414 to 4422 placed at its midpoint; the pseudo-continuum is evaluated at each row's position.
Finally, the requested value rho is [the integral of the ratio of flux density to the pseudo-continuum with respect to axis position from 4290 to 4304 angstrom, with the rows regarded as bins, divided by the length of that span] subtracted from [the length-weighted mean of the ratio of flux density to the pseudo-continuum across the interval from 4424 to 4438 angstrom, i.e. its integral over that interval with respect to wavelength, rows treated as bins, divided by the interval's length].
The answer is 0.02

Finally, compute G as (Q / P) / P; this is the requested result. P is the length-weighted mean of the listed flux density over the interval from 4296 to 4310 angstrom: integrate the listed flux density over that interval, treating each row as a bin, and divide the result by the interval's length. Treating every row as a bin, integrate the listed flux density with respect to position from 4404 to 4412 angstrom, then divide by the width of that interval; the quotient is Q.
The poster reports 0.078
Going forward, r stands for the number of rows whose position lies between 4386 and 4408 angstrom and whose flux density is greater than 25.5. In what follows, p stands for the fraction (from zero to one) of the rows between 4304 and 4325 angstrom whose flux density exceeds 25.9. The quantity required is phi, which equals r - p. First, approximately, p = 0.27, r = 5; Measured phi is 4.7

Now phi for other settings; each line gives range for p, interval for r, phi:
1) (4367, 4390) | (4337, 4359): 5.9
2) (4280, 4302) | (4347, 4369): 10.0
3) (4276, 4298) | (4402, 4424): 8.0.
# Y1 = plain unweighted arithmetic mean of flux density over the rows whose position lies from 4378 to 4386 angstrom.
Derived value 24.0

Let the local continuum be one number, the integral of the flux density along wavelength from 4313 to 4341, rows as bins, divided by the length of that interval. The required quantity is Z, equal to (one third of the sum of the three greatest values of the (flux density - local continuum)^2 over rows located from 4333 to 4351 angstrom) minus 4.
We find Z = 1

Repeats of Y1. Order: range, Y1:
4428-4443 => 27.5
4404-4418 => 26.8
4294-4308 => 19.0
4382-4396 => 24.8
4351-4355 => 25.5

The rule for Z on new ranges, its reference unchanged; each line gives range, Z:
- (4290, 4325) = 59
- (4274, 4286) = -1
